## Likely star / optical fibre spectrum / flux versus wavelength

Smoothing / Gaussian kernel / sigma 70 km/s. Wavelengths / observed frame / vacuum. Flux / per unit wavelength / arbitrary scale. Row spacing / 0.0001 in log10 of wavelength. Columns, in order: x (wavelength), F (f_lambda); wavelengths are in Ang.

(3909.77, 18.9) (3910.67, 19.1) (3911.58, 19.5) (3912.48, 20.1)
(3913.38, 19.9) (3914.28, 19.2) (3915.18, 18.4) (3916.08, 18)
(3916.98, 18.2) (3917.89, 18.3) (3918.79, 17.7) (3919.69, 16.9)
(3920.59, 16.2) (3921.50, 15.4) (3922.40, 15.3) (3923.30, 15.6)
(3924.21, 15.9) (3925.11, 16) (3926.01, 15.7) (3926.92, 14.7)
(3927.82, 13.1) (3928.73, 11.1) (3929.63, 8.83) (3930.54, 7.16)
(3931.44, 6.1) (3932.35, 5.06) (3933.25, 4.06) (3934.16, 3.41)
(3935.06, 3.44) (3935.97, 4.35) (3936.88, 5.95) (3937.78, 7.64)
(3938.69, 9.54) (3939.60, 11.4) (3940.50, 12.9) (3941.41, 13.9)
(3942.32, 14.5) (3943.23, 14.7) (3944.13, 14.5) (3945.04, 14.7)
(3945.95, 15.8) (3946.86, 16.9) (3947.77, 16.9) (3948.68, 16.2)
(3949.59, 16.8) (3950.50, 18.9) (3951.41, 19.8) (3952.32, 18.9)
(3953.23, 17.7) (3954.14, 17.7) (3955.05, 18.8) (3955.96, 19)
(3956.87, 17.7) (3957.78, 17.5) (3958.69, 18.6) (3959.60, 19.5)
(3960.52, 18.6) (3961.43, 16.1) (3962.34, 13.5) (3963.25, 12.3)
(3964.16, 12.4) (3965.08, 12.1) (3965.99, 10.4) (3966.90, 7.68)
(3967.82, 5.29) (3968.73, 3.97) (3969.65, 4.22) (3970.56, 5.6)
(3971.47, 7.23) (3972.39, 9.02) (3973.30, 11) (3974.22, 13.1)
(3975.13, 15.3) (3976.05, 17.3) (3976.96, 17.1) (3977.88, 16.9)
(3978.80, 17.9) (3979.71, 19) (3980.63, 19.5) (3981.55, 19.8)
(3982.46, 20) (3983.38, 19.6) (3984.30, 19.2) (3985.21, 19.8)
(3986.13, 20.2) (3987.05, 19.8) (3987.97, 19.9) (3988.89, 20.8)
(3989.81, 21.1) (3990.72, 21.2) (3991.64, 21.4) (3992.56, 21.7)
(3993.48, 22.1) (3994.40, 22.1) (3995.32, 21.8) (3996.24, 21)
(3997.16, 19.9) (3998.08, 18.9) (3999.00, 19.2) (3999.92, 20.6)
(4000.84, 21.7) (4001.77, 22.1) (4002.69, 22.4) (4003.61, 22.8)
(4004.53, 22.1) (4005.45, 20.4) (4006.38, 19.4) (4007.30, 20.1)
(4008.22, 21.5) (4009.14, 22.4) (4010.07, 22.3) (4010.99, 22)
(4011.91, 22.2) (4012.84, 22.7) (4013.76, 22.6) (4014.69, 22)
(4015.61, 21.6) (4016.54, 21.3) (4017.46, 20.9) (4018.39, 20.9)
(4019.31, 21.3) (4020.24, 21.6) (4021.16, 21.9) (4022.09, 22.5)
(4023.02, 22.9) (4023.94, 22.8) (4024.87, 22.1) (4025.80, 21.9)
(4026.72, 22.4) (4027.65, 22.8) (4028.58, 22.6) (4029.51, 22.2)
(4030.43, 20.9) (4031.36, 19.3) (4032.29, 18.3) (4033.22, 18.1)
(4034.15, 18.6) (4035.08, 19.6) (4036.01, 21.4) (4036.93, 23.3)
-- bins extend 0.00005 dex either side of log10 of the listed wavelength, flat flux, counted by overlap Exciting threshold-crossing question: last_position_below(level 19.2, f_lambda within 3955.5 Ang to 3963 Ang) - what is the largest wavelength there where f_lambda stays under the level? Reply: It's 3962.34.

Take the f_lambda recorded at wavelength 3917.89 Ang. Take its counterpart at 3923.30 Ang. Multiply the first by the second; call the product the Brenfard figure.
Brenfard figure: 285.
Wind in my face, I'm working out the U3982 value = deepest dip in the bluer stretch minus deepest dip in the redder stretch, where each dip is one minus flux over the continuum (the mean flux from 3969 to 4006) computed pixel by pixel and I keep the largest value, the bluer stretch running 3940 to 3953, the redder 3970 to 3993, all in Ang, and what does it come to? -0.4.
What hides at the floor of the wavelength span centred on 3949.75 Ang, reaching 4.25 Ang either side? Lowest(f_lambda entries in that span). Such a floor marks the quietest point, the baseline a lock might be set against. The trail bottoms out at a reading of 15.8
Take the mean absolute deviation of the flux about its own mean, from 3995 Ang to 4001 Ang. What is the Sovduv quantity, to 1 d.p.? 1.0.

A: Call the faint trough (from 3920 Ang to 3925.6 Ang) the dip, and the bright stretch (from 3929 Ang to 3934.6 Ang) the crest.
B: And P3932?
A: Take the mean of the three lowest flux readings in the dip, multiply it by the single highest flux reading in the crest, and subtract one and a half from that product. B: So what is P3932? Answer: 135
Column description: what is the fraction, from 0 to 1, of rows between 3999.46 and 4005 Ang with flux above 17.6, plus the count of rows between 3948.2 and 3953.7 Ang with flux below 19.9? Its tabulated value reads 7.0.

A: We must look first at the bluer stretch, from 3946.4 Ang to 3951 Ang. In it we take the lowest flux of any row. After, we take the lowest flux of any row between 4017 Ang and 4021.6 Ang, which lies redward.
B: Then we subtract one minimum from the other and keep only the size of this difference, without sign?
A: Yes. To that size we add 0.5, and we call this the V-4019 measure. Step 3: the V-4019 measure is 5.2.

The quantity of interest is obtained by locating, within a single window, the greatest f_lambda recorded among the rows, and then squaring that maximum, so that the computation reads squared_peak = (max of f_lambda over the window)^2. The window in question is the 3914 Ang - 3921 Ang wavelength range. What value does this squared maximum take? 369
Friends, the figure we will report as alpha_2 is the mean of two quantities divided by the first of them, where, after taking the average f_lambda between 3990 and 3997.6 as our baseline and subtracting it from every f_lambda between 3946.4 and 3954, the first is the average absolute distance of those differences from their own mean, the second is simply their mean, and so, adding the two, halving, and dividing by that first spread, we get -1.2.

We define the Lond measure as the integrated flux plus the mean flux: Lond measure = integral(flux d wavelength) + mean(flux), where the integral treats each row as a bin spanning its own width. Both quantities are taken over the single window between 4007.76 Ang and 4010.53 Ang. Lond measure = 83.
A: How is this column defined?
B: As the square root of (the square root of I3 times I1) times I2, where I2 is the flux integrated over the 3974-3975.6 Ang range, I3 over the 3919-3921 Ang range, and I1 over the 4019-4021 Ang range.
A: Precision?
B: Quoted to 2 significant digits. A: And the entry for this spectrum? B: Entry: 30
